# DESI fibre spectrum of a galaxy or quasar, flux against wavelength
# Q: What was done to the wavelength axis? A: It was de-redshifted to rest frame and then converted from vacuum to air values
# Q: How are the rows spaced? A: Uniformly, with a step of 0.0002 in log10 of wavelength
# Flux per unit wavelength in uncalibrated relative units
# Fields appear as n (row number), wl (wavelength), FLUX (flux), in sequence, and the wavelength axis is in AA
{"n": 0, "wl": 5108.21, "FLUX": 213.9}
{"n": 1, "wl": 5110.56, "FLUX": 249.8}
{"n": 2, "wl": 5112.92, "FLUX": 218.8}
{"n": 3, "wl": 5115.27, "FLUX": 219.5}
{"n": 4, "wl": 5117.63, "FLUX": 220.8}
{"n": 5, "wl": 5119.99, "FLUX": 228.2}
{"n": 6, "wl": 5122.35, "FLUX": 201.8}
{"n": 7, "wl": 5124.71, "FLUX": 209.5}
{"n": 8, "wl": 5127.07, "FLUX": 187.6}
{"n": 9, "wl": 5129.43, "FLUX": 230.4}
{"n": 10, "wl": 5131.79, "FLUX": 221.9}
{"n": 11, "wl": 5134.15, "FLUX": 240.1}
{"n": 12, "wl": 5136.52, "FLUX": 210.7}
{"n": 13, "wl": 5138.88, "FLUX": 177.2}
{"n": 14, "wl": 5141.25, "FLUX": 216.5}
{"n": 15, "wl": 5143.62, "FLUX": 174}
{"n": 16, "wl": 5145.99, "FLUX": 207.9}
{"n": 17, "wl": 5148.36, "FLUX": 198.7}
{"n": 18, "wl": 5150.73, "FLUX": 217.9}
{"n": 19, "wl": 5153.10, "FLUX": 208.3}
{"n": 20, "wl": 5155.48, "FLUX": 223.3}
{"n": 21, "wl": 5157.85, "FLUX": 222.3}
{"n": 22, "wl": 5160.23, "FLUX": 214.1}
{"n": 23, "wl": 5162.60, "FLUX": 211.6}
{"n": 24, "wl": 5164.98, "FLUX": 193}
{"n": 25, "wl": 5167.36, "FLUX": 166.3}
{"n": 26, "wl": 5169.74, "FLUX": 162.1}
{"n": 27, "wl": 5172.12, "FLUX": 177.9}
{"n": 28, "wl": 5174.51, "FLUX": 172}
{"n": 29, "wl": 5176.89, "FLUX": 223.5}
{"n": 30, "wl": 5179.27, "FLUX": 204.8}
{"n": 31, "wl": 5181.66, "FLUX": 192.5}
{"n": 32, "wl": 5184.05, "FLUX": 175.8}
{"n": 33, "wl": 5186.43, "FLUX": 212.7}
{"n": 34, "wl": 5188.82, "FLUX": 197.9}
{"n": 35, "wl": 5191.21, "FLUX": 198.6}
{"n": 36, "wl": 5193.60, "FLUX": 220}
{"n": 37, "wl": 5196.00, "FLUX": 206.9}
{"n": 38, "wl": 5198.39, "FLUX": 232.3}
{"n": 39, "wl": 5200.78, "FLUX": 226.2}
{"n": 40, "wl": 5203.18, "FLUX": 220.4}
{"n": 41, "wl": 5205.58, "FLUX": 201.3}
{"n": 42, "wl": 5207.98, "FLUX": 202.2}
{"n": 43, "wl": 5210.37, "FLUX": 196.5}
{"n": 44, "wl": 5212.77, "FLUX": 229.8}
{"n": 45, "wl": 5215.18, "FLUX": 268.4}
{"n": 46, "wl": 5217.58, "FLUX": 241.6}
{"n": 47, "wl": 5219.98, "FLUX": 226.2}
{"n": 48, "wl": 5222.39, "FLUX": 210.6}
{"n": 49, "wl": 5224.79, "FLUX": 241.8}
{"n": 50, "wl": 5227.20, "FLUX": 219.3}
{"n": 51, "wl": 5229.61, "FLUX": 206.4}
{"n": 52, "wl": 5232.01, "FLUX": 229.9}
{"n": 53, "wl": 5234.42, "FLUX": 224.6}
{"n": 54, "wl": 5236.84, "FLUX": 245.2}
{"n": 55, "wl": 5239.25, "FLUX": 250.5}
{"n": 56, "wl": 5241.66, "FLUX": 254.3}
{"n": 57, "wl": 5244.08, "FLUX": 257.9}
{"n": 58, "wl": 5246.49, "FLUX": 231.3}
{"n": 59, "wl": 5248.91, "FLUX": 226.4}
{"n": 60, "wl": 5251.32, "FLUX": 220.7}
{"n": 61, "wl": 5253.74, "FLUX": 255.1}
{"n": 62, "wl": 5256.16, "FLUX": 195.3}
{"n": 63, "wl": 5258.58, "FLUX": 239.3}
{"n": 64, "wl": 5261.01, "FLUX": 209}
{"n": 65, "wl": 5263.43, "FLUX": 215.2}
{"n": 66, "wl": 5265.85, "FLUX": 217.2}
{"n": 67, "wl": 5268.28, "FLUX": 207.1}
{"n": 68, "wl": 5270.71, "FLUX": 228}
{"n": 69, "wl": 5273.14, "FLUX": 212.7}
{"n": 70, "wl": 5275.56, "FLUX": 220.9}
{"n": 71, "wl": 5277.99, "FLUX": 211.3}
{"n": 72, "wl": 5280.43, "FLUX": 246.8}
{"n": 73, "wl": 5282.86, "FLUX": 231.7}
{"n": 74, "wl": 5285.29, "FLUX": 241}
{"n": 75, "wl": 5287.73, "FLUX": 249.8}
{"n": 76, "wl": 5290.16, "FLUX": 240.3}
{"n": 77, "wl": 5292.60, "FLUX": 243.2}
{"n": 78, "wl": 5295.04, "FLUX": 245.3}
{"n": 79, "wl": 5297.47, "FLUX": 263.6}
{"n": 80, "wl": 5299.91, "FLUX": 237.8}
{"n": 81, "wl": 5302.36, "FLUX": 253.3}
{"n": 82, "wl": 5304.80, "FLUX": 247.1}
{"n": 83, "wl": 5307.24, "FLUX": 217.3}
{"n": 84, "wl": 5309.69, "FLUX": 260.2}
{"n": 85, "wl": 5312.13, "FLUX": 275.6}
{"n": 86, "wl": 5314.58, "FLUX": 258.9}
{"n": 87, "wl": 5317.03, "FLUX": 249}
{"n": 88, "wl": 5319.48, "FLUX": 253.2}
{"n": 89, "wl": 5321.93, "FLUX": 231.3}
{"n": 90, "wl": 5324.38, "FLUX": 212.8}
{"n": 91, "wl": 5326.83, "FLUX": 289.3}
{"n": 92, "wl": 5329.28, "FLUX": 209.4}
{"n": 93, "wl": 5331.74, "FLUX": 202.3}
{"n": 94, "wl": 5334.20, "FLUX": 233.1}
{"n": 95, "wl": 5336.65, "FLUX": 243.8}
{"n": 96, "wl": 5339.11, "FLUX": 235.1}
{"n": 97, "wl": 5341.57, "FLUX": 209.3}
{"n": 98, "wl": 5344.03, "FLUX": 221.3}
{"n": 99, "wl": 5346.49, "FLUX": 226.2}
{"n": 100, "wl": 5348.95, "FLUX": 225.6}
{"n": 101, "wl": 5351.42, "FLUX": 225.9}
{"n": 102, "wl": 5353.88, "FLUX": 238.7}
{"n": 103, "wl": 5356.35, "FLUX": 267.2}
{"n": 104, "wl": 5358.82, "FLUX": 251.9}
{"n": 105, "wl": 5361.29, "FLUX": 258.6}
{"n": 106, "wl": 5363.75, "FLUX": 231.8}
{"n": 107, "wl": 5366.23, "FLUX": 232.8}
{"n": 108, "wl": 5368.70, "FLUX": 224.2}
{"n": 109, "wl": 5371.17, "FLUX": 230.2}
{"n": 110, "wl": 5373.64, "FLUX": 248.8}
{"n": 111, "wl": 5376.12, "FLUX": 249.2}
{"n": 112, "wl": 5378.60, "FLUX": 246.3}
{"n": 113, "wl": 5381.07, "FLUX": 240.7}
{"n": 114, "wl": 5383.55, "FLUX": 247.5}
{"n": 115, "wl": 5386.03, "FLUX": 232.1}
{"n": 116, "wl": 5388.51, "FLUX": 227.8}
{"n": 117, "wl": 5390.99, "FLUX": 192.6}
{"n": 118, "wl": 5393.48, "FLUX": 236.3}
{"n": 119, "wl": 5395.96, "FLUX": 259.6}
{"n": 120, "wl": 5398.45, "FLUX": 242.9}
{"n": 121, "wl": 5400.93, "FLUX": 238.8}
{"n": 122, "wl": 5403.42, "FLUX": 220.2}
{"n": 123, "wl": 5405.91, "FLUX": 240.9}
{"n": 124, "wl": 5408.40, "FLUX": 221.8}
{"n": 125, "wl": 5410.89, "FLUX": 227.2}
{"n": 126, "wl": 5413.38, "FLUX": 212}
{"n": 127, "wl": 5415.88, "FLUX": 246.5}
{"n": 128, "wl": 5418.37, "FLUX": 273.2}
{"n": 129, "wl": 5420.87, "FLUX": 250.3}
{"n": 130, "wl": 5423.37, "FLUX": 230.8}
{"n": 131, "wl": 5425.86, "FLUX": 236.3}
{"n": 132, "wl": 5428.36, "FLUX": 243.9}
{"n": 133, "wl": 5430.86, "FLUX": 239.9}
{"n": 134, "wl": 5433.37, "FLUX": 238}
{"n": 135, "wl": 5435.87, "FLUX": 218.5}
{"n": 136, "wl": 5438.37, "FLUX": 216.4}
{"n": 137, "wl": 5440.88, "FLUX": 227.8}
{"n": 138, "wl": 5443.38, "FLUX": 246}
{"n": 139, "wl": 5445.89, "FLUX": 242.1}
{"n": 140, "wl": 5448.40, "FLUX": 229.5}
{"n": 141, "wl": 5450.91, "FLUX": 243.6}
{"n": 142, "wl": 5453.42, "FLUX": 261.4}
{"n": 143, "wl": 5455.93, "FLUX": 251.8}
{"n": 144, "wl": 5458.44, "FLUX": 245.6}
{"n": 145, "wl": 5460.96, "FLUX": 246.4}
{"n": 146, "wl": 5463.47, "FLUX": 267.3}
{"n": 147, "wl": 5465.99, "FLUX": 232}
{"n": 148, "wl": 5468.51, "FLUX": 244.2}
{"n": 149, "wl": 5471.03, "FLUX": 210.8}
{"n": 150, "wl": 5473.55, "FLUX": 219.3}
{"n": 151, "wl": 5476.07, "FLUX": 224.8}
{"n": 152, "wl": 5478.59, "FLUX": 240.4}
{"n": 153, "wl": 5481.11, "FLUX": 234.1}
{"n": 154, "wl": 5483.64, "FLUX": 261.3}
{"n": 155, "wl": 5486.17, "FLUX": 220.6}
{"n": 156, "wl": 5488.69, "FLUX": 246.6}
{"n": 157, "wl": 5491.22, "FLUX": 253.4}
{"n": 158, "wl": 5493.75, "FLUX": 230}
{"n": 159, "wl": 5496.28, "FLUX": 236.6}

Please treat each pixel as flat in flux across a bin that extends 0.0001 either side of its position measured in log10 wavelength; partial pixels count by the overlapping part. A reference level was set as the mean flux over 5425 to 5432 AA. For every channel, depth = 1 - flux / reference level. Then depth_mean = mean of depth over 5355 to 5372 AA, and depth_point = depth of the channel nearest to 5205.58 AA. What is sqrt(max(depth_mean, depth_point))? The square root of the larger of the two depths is 0.40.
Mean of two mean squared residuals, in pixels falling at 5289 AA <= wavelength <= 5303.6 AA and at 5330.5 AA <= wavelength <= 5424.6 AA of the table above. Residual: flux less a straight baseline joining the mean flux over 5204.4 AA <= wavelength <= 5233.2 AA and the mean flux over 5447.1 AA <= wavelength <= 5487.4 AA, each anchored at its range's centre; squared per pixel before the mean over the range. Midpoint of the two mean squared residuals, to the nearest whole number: 357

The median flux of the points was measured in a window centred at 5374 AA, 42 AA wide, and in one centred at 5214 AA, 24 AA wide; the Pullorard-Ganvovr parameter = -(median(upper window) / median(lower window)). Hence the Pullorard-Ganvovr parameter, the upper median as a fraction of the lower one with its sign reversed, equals -1.069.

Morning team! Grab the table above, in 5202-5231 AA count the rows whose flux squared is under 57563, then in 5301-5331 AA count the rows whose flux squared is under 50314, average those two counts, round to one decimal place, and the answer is 6.0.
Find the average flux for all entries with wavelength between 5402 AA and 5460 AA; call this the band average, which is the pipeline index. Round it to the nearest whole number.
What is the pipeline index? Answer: 238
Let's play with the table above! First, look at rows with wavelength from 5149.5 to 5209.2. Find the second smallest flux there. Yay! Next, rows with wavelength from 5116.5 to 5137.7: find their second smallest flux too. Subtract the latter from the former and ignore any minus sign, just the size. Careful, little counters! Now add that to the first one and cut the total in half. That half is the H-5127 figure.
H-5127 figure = 101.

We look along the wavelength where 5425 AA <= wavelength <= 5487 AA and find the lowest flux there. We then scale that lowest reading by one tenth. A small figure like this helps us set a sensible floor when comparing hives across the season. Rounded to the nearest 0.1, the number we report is 21.1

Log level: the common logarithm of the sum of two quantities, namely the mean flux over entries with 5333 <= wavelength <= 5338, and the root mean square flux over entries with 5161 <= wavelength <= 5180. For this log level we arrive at 2.63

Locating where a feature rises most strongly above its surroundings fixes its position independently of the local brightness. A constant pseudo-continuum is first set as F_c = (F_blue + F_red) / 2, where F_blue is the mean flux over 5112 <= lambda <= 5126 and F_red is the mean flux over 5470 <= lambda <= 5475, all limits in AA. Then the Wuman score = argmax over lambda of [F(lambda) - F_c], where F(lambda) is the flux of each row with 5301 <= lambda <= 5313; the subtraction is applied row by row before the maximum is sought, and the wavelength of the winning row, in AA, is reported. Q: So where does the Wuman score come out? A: 5312.13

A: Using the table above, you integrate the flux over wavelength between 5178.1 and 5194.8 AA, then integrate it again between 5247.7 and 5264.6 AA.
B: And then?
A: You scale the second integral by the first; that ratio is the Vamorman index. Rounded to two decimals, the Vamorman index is 1.13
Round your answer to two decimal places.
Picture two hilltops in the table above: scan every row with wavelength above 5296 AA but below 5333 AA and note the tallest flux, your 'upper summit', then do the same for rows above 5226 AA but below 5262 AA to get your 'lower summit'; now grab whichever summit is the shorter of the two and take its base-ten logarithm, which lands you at 2.41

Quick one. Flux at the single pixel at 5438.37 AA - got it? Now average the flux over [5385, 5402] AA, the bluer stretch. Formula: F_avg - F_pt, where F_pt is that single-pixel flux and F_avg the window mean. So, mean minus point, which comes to 16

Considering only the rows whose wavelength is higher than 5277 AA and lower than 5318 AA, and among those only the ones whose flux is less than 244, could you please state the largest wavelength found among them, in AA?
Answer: 5307.24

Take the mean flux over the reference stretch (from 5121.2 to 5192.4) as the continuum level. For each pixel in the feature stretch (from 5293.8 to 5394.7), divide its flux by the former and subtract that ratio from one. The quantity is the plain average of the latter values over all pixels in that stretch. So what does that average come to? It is -0.183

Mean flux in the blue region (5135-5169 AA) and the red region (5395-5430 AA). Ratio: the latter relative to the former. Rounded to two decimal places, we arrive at 1.18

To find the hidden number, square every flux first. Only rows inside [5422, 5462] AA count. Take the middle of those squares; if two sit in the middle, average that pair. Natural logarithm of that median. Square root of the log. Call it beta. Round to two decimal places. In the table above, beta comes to 3.31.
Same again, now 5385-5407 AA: 3.31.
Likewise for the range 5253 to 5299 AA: 3.30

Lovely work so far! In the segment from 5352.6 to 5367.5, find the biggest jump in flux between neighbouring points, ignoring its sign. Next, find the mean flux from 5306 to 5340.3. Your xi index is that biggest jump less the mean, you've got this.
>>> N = -212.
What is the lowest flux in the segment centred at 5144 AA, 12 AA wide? 174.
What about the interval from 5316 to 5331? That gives 209.4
